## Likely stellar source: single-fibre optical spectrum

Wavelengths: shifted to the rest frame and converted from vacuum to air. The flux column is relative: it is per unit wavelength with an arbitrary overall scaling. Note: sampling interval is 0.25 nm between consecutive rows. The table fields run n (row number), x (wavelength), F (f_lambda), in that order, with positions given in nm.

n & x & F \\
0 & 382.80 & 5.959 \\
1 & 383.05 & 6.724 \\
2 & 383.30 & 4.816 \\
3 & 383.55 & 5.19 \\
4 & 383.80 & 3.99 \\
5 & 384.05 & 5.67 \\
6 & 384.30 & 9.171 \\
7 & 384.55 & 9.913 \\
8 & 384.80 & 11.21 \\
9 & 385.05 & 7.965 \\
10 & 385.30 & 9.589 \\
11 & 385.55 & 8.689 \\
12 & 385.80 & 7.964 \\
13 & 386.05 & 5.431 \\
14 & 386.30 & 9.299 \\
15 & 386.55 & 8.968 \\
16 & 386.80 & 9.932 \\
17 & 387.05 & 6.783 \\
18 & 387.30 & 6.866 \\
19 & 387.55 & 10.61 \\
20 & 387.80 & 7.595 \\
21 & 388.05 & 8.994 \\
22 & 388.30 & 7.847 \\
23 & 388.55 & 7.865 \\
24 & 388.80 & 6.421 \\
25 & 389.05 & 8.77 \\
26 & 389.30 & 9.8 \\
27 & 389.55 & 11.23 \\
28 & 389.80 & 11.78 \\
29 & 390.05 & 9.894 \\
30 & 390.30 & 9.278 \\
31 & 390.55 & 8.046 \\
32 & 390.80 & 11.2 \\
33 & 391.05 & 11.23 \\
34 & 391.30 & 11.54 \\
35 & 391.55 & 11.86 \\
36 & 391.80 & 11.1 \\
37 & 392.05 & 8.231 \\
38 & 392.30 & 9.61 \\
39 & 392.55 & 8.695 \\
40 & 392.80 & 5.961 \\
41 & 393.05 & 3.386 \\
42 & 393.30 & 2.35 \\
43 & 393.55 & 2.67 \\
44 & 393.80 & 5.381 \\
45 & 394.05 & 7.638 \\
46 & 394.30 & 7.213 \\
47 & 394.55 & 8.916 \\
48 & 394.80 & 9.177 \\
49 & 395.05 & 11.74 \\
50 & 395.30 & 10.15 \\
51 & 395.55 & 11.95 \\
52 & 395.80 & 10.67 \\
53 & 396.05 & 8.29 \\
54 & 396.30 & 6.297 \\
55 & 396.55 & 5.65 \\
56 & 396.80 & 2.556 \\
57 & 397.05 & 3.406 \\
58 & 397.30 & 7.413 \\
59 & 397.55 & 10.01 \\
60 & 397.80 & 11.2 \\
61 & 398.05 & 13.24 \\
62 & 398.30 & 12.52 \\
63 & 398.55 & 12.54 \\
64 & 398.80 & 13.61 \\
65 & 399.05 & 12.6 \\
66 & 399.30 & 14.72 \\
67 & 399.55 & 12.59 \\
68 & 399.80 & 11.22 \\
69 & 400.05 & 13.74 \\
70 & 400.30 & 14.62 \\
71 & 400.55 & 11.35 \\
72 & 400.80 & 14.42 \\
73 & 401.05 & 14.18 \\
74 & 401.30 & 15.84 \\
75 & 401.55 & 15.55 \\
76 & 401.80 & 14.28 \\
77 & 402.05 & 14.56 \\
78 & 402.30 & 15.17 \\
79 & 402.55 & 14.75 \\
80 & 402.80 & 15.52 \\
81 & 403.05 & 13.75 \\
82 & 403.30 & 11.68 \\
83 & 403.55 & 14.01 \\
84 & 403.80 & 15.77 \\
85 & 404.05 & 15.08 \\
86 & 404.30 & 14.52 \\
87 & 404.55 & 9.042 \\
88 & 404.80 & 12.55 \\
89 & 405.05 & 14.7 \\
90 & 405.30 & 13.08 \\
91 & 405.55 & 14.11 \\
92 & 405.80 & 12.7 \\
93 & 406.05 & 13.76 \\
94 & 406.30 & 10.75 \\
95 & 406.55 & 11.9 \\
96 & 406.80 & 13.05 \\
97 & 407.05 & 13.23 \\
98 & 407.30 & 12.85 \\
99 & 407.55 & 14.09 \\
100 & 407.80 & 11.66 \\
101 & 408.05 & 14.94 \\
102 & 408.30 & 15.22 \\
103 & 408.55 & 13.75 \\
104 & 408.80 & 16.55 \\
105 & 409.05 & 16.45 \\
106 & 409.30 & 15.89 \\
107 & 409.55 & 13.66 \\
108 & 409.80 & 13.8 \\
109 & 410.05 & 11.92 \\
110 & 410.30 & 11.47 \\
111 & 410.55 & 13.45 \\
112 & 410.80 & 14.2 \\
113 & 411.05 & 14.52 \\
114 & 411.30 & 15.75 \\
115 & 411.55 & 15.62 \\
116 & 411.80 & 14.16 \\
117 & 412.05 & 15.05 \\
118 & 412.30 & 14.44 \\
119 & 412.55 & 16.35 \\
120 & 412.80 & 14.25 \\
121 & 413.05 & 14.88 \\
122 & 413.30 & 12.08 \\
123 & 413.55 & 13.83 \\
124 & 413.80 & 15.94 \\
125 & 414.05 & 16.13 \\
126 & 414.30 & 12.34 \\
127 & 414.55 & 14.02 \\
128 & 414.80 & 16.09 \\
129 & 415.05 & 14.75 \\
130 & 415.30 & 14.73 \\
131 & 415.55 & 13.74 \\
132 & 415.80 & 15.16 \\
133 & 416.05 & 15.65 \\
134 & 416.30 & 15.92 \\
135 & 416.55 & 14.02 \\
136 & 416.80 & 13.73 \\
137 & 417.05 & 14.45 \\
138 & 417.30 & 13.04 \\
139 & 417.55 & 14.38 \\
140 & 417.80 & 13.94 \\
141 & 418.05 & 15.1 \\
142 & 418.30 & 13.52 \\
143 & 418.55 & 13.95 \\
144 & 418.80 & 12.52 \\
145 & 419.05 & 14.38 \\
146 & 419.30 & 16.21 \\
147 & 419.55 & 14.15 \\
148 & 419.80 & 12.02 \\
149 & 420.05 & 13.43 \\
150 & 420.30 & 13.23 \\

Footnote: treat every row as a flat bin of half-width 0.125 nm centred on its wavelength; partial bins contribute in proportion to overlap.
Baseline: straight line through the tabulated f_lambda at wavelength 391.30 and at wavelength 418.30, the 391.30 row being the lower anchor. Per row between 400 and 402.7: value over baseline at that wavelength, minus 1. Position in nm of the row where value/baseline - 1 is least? 400.55 nm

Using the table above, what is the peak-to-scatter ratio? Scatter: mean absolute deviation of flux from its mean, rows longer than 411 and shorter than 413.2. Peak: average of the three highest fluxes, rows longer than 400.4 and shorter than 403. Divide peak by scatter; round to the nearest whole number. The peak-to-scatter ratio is 25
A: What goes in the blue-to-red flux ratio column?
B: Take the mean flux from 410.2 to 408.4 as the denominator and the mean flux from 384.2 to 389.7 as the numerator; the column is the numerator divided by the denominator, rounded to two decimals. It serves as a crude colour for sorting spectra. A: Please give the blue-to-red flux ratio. 0.60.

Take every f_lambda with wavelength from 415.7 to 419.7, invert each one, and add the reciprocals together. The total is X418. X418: 1.12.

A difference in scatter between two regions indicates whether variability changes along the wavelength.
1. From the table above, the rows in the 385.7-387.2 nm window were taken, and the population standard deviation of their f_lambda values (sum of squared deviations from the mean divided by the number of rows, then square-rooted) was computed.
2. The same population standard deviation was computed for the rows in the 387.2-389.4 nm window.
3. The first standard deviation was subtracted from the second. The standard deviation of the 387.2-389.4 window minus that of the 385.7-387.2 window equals -0.27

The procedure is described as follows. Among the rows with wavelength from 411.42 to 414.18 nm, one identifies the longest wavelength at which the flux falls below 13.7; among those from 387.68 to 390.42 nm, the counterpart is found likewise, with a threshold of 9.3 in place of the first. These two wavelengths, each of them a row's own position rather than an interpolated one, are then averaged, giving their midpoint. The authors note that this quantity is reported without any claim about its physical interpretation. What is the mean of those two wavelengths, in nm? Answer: 401.80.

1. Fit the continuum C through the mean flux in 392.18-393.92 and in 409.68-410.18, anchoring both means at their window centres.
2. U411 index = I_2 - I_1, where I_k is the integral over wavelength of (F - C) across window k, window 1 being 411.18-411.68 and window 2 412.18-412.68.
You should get -0.4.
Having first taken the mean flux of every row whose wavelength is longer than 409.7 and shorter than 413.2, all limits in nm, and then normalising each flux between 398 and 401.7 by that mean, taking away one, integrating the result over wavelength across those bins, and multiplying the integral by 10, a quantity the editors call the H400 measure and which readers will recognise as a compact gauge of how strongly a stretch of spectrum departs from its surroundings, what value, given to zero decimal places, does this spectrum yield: -2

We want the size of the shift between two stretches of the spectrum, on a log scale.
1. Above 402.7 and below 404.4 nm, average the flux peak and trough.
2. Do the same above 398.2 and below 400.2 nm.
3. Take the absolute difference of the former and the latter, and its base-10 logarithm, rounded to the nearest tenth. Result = -0.1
